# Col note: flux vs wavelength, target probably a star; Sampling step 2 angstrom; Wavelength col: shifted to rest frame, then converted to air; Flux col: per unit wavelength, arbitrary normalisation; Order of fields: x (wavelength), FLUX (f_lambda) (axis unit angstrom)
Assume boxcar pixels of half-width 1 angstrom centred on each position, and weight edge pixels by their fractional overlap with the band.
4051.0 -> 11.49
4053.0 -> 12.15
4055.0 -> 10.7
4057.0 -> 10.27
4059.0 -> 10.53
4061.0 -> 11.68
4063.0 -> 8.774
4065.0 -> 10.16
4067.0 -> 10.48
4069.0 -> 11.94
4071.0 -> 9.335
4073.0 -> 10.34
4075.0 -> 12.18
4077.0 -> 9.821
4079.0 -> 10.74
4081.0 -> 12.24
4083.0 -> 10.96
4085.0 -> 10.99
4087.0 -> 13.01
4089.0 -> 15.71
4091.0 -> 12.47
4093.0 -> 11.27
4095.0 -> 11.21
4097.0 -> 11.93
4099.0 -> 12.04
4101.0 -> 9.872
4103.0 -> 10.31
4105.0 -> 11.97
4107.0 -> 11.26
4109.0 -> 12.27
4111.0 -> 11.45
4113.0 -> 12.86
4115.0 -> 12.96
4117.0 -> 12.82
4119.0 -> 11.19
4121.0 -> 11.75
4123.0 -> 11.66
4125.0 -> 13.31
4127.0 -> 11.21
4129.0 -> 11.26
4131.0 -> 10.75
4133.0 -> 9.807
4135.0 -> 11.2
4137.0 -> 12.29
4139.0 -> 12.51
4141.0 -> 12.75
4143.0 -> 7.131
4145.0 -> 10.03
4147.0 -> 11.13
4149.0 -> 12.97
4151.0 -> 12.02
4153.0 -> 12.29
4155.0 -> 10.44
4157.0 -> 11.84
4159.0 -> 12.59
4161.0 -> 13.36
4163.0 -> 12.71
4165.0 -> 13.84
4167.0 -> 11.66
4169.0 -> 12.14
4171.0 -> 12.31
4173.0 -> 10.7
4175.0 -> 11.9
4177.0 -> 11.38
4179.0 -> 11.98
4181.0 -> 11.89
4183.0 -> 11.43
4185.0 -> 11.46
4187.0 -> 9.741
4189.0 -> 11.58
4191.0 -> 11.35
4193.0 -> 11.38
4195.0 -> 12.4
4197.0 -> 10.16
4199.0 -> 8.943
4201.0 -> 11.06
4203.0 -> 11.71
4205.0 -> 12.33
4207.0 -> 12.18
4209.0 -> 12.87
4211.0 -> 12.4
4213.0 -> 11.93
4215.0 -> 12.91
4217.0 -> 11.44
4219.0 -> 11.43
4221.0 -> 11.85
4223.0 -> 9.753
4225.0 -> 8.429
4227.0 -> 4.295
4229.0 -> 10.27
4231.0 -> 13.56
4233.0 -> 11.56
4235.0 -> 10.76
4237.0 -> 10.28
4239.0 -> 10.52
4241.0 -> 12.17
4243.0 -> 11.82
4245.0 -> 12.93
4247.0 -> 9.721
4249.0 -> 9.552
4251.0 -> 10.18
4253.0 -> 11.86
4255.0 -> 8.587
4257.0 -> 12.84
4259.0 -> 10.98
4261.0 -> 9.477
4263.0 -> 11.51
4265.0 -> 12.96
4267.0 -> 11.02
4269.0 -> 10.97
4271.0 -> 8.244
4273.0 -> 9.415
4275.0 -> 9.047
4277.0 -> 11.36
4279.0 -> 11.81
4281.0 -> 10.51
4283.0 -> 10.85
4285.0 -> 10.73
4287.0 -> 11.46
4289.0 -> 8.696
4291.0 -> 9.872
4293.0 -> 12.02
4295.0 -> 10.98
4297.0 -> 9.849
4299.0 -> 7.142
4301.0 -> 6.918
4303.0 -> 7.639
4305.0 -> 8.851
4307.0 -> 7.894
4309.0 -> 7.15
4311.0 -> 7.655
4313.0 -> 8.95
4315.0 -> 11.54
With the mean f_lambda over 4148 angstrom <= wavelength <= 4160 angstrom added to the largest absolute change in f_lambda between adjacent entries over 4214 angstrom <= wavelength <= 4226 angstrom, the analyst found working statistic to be 14.1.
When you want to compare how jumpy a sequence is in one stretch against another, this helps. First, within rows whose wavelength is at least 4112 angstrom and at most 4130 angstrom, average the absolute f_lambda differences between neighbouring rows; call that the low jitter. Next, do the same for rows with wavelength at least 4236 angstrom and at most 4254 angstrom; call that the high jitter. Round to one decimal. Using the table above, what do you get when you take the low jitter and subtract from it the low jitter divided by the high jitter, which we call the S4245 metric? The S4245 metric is 0.1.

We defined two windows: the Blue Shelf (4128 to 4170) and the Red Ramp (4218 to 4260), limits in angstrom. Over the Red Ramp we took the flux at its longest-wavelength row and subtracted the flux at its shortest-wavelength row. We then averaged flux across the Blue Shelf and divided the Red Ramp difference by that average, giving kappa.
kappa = -0.039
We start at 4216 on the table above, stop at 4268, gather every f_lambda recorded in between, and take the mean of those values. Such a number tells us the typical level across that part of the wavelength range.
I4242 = 10.8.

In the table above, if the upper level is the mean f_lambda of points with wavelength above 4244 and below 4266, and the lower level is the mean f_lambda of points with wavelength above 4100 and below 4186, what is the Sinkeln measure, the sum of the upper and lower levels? 22.7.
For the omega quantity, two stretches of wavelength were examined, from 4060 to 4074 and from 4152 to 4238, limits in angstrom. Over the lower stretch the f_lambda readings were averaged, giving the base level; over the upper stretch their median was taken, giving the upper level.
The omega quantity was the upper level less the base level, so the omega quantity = 1.3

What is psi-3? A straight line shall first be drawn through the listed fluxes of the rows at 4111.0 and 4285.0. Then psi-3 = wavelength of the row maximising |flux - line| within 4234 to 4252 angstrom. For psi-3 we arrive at 4245.0 angstrom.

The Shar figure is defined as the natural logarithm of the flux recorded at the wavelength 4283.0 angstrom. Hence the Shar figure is 2.38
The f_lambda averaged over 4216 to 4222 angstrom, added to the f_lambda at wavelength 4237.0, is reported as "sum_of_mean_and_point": 21.9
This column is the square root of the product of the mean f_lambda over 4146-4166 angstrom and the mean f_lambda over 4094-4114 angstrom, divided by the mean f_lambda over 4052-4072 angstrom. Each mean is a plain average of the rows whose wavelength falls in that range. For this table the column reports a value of 1.12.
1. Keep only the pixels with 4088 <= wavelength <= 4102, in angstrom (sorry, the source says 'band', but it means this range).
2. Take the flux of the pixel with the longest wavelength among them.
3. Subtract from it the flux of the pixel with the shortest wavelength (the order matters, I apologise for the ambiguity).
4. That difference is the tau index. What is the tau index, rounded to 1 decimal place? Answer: -5.8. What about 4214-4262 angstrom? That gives -3.4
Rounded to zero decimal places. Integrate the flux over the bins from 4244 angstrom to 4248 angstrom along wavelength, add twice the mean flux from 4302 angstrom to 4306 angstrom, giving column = 62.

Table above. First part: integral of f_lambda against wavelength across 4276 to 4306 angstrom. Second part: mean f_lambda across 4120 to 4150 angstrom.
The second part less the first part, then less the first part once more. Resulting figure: -583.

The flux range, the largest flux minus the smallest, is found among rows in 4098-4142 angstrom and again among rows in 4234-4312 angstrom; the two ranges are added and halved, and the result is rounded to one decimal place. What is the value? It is 4.8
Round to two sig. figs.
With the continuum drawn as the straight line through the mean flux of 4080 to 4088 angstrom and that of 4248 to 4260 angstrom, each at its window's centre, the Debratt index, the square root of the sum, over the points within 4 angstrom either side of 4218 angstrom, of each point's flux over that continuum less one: 0.61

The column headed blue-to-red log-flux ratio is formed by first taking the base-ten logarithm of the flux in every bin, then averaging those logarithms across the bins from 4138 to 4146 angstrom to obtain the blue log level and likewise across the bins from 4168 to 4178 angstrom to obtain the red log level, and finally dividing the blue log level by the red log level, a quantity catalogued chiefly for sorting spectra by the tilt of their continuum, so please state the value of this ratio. 0.95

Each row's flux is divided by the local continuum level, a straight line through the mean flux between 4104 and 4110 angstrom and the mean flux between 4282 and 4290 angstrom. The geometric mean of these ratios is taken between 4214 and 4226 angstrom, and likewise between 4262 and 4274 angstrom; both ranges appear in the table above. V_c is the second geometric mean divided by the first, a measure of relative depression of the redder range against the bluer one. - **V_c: 1.01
